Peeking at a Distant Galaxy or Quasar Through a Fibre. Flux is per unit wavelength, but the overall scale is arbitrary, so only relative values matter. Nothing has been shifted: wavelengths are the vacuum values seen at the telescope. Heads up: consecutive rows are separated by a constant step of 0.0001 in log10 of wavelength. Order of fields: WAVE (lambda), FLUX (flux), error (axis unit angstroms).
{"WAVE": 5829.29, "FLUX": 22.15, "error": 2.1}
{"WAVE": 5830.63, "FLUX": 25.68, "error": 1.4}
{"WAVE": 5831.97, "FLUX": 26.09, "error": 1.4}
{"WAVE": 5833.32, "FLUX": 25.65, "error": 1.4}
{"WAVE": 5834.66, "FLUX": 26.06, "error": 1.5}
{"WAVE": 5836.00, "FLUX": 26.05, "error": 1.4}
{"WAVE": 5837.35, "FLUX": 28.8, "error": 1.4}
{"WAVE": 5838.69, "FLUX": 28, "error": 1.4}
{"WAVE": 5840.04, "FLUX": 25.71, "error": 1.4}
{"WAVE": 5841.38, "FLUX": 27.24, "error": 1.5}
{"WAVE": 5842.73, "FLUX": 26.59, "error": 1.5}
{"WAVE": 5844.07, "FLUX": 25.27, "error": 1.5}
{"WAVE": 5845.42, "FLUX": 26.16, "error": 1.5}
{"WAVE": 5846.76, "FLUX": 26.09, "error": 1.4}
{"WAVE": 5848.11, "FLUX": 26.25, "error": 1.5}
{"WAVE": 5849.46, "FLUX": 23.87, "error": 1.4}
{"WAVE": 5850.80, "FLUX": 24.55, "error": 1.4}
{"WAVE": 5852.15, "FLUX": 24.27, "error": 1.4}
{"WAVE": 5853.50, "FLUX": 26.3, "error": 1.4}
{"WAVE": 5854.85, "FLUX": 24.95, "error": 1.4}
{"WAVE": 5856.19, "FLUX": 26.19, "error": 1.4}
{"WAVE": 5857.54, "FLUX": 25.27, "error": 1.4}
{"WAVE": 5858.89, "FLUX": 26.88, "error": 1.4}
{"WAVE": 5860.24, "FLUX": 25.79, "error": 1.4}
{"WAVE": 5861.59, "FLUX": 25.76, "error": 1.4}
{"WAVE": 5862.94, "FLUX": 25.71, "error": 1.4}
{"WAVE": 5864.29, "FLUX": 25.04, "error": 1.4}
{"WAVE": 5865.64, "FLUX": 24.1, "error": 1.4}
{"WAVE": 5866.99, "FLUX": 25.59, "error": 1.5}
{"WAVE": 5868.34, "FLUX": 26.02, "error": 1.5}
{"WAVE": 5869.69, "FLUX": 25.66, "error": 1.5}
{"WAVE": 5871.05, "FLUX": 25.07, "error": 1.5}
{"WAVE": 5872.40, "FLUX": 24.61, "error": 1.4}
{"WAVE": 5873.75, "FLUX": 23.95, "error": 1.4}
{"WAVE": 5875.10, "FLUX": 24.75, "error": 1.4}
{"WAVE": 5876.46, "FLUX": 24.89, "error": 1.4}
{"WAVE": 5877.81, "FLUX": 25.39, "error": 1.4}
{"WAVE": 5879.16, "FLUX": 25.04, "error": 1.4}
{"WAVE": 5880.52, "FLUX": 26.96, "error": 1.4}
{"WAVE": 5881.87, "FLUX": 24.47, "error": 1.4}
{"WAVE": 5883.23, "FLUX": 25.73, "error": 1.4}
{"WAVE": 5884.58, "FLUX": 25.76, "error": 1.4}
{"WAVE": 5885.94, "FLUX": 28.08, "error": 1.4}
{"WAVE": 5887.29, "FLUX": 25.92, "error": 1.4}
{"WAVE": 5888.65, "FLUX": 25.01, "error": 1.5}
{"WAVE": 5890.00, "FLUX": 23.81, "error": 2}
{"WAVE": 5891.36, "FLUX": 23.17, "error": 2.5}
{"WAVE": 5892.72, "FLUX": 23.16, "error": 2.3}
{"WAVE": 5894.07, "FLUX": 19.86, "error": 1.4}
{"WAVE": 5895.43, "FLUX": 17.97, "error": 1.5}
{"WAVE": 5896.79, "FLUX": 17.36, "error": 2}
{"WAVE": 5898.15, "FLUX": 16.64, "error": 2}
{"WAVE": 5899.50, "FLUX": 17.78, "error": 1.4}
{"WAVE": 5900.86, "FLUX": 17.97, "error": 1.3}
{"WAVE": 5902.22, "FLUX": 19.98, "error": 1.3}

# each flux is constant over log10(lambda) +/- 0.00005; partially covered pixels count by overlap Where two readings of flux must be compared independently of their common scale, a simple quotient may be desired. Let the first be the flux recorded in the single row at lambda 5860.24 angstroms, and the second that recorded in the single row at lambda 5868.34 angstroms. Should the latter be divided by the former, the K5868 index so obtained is 1.01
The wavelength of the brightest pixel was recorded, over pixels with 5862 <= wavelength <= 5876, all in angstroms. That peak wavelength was 5868.34 angstroms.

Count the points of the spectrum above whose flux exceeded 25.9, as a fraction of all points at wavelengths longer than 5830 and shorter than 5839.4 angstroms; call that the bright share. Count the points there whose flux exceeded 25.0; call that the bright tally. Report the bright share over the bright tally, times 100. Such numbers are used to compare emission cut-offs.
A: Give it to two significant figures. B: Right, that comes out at 10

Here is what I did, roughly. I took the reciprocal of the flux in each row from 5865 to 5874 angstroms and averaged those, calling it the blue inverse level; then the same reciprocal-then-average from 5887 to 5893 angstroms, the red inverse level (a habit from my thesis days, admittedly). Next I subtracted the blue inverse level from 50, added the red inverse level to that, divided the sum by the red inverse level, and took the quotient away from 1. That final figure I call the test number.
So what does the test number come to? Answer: -1207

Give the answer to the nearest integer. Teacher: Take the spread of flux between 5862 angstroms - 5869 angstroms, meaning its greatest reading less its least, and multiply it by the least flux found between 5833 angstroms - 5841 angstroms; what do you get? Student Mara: 49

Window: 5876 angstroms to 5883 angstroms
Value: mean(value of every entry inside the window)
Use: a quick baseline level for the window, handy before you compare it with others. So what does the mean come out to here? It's 25.4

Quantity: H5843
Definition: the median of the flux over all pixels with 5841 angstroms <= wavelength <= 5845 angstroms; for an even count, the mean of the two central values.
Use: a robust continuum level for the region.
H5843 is 26.6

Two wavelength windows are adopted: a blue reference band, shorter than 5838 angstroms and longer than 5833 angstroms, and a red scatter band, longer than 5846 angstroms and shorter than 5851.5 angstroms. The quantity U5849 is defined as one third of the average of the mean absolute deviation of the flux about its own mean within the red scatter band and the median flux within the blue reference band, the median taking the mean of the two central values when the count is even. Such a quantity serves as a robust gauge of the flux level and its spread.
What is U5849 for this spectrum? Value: 4.51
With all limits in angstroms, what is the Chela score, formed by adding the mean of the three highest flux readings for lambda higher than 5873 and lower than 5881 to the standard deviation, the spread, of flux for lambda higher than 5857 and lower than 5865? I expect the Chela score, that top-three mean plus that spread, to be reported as 26.4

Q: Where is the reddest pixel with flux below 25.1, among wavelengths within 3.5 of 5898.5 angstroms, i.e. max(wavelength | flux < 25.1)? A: 5900.86 angstroms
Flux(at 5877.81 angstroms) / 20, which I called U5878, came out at 1.27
